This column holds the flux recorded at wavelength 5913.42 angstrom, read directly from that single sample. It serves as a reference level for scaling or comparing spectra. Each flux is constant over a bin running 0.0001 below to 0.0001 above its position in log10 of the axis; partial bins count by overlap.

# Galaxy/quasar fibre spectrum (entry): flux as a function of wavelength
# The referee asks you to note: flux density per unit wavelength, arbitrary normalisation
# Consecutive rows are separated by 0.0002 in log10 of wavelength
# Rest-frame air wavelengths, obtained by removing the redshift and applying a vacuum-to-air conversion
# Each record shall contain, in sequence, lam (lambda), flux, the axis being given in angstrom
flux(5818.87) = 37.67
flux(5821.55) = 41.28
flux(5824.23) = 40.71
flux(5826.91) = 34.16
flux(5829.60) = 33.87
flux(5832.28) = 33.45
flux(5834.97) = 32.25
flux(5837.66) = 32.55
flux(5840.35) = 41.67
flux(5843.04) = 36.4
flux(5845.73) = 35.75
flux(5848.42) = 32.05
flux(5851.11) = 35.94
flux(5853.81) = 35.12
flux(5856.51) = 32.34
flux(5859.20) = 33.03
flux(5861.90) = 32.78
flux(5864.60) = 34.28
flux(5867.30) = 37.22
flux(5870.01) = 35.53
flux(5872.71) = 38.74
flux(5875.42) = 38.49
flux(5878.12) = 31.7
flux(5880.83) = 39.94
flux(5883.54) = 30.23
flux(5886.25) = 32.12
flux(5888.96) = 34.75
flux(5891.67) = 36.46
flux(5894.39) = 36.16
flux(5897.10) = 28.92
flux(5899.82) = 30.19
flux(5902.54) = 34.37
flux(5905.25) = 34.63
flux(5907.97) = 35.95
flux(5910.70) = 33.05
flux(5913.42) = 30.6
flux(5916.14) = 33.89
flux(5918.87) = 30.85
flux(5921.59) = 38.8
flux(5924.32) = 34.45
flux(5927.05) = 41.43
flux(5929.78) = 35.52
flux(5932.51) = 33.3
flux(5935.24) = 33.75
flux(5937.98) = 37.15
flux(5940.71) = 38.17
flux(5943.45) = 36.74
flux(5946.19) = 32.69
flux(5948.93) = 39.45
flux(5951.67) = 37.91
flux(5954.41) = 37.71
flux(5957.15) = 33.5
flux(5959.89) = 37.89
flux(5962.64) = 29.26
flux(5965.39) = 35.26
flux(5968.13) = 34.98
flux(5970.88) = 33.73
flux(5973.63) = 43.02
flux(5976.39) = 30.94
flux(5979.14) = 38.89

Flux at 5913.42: 30.6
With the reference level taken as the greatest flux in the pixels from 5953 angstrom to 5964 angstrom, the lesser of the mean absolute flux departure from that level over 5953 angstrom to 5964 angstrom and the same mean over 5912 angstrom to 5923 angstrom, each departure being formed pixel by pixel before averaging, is 3.3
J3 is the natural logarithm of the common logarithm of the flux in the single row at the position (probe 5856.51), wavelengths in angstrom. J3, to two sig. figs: 0.41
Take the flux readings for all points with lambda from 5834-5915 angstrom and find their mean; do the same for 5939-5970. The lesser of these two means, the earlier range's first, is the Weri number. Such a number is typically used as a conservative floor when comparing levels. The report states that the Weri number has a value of 34.4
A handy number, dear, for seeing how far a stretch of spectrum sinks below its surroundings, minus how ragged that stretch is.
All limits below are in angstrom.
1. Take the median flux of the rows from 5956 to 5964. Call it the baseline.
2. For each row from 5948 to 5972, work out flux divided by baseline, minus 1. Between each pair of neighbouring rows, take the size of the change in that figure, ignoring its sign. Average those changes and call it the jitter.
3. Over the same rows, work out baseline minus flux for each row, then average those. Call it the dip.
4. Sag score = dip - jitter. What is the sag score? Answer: -2.1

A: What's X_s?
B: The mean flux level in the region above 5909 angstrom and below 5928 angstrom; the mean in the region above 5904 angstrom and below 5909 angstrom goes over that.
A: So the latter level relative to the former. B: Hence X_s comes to 1.02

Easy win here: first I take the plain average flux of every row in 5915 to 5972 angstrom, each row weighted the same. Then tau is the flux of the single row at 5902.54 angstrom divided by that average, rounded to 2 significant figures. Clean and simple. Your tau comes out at 0.97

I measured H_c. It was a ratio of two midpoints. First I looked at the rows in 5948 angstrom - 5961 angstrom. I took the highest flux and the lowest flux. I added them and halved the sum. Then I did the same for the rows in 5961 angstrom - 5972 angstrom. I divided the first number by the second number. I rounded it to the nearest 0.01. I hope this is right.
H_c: 1.13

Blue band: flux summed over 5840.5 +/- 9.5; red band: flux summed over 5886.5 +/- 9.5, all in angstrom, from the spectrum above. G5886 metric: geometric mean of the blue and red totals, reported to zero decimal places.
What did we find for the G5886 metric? 243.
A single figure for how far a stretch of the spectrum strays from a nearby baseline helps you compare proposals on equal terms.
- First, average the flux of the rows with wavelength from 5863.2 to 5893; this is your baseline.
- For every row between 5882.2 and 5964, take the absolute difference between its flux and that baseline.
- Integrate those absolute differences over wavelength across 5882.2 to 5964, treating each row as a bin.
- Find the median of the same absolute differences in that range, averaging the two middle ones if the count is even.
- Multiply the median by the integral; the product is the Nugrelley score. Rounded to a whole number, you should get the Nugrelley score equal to 511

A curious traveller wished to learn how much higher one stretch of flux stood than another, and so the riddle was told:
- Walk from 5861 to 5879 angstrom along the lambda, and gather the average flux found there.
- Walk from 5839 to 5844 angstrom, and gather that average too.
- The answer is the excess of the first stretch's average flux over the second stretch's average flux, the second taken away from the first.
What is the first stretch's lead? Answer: -3.5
